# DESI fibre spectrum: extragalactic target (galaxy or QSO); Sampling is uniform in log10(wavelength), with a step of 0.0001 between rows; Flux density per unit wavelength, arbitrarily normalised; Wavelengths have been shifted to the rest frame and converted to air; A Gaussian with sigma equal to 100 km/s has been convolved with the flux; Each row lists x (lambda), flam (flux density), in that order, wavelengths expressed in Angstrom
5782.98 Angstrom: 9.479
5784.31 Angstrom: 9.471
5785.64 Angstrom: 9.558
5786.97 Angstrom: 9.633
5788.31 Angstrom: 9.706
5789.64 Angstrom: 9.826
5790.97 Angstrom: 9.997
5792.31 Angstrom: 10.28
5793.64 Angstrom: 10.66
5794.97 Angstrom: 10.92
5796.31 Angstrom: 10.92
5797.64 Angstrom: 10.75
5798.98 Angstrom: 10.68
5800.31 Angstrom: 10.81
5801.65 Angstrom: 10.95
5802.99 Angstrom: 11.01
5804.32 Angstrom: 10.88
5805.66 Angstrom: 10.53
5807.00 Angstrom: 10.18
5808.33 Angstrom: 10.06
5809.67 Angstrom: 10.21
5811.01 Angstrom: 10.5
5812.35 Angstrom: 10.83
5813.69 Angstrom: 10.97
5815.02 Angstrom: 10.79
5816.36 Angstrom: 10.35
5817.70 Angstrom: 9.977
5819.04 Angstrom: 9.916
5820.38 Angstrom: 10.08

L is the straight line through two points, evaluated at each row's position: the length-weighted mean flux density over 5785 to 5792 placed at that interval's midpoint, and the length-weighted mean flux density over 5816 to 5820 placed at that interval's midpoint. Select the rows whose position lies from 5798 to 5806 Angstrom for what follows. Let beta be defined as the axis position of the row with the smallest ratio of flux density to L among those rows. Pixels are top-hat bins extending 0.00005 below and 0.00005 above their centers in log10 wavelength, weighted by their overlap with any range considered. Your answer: 5805.66 Angstrom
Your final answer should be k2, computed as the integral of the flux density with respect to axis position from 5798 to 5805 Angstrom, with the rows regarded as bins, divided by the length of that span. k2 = 10.9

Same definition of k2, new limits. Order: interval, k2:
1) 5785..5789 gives 9.6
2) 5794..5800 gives 10.8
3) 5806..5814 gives 10.4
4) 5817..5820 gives 10.0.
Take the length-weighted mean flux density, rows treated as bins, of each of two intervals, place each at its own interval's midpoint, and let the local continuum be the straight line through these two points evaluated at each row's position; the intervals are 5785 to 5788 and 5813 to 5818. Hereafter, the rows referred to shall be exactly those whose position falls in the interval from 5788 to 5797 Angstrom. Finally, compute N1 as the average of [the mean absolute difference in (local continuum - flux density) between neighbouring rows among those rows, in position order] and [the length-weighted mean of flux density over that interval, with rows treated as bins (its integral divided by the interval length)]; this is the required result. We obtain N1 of 5.27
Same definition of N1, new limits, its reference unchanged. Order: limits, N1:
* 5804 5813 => 5.35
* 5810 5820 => 5.36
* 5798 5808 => 5.45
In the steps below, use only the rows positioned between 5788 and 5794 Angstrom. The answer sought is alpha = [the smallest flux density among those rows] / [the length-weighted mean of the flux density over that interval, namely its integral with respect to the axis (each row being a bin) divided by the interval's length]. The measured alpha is 0.962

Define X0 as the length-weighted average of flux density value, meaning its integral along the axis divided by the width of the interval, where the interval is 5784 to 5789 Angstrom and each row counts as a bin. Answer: 9.6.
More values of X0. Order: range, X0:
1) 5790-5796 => 10.5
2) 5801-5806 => 10.9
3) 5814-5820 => 10.3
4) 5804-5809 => 10.4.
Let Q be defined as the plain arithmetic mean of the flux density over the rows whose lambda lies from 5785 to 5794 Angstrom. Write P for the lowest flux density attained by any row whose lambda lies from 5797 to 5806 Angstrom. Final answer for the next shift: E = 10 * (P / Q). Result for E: 10.6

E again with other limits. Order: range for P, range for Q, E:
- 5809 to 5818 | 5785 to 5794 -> 10.0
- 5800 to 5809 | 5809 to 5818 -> 9.6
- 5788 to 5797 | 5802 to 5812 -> 9.3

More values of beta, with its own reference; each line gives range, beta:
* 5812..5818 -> 5817.70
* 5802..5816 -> 5808.33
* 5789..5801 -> 5789.64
